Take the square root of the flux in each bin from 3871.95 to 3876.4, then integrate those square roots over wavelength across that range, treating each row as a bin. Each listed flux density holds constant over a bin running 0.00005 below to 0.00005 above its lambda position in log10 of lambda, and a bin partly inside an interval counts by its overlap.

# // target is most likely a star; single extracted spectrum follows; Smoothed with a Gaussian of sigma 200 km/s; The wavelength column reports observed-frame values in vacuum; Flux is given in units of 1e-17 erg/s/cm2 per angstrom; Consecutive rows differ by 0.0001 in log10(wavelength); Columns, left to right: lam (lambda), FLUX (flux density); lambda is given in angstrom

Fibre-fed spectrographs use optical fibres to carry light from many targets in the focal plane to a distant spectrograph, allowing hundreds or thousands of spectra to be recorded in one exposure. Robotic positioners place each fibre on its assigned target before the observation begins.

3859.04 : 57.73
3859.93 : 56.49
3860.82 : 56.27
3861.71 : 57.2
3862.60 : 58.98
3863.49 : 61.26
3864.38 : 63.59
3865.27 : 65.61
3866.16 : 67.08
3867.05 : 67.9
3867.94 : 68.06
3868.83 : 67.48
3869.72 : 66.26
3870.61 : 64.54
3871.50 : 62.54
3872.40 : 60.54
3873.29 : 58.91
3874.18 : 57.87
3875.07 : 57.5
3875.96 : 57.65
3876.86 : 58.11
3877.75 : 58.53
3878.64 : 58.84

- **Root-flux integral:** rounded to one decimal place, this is 34.1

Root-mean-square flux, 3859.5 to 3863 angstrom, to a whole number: 57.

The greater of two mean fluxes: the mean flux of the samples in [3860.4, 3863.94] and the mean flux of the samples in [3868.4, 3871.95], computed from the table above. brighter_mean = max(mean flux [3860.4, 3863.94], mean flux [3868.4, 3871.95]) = 65.2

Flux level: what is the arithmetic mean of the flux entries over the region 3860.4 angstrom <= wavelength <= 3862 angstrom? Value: 57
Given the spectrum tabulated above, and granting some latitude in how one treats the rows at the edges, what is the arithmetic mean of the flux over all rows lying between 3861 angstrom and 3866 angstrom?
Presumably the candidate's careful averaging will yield 61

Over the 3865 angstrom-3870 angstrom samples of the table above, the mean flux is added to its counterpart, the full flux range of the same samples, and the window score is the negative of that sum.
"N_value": -70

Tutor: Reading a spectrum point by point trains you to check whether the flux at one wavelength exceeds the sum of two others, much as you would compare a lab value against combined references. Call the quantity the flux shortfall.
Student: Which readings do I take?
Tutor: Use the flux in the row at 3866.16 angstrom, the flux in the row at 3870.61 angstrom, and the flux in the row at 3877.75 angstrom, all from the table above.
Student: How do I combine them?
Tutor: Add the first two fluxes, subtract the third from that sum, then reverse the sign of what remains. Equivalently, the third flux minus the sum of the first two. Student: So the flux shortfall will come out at -73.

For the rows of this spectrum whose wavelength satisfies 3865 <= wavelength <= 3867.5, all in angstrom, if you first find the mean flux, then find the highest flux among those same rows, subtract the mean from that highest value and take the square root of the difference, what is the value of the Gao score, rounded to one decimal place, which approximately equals 1.0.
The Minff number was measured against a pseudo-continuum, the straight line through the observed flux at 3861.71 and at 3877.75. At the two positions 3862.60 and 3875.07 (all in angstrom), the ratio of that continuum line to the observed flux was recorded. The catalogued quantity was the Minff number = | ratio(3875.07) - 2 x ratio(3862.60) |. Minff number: 0.93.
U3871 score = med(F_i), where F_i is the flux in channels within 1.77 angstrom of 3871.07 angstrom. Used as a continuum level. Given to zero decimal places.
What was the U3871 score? 64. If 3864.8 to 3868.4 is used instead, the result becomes 67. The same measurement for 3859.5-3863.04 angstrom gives 57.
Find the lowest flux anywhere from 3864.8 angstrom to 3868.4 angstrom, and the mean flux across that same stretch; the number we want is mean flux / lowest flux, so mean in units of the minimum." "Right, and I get 1.02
